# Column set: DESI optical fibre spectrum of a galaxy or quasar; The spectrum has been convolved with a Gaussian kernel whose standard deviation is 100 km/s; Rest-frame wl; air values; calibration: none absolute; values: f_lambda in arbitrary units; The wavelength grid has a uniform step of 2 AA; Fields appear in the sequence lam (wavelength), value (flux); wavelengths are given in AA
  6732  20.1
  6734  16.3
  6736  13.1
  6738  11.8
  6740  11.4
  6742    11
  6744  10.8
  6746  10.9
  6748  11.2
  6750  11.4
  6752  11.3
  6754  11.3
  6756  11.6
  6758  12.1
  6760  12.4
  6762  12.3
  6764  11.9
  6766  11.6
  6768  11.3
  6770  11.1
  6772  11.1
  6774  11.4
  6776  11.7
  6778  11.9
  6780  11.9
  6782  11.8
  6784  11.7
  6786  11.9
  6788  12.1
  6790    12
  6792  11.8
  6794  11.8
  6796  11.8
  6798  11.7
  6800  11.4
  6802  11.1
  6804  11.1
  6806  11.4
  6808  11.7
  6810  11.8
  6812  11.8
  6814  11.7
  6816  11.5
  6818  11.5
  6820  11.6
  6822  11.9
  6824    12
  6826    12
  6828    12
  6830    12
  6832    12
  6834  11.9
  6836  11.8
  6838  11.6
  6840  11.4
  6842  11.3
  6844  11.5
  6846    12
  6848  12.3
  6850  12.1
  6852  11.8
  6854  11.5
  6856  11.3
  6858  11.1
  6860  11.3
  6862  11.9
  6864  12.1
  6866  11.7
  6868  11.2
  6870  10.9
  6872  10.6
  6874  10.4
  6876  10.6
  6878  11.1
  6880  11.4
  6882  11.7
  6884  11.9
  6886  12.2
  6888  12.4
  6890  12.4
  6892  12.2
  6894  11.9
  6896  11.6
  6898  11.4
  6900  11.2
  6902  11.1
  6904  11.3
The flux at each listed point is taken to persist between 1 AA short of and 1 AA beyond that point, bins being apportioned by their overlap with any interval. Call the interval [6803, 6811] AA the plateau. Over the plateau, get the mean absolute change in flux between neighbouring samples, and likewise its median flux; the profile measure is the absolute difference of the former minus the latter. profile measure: 11.3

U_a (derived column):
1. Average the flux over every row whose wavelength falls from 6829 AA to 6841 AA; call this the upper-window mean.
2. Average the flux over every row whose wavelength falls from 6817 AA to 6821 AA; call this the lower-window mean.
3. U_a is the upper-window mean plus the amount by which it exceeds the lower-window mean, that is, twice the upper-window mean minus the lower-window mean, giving 12.0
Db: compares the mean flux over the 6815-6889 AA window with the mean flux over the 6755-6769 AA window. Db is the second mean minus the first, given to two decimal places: 0.28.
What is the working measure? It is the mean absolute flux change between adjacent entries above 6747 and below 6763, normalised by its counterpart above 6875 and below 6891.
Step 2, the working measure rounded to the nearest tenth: 0.8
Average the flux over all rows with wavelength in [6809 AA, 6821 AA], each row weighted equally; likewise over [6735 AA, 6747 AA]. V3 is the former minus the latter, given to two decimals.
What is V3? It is 0.15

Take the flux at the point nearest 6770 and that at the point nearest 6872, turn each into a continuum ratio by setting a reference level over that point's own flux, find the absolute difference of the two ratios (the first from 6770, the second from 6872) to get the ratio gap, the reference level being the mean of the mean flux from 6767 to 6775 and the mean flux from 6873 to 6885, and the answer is 0.048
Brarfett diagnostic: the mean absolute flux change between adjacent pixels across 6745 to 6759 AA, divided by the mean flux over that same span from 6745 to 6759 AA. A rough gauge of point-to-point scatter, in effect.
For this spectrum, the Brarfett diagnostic 0.020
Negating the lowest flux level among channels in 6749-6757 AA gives -11.3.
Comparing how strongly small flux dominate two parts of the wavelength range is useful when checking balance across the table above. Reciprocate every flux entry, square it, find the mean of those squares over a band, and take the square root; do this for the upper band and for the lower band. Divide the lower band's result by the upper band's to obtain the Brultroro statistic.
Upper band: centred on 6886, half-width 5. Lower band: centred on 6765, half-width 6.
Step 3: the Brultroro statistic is 1.03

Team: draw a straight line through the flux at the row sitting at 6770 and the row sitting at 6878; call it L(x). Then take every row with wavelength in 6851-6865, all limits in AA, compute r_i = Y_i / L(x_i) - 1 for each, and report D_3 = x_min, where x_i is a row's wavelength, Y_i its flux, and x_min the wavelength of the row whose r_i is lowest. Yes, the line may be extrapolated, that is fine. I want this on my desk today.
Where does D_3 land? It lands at 6858 AA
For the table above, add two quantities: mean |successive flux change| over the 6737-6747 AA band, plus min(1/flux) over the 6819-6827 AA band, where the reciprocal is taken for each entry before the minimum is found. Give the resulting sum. 0.36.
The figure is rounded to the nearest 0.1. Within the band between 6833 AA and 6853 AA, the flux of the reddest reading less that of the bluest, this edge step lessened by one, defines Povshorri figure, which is -1.1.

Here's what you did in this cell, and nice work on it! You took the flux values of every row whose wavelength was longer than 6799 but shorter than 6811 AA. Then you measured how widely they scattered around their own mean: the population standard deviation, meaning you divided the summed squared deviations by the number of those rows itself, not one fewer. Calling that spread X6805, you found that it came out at 0.27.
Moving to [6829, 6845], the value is 0.26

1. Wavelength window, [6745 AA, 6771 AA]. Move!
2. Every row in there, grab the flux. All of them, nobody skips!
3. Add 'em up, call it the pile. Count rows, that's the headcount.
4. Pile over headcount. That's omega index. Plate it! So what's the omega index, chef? 11.6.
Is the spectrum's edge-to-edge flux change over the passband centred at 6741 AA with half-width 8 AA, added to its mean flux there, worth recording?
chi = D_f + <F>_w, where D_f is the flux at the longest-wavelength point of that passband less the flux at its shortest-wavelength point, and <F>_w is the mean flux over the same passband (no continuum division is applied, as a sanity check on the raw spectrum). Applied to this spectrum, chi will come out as 7.0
